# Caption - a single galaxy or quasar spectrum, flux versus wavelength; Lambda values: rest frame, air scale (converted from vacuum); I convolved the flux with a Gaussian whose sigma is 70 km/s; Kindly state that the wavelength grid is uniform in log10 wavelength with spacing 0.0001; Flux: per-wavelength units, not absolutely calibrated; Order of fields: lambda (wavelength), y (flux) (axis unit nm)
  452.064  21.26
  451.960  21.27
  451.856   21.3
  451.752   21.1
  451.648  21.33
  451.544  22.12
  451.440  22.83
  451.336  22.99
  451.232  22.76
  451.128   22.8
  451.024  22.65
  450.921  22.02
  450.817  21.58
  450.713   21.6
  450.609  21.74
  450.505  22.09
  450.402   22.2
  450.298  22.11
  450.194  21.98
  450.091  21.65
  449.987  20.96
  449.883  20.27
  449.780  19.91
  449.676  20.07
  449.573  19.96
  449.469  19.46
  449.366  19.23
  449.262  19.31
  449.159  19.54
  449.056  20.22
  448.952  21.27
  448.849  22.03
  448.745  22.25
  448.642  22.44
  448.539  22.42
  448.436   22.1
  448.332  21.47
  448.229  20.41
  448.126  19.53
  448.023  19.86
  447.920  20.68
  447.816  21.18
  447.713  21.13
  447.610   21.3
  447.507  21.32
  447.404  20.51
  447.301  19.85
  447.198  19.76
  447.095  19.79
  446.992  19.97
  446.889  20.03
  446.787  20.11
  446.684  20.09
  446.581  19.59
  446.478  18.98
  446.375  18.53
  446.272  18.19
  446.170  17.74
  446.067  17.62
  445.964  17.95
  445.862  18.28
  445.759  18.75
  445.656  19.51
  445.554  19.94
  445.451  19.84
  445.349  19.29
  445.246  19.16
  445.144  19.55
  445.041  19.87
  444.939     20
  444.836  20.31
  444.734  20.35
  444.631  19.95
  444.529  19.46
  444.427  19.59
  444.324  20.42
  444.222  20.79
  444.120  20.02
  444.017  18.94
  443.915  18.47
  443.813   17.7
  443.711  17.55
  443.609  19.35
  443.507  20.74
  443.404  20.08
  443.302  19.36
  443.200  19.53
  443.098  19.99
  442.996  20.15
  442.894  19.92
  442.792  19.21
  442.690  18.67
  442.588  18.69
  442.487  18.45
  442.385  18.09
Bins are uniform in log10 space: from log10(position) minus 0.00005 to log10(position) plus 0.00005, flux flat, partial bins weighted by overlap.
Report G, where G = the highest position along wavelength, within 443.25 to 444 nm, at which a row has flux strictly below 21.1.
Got 443.915 nm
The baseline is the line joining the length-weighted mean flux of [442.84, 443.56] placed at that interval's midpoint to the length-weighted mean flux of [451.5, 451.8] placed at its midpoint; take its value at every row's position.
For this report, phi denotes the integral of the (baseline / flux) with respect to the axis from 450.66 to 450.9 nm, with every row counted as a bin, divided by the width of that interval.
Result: 0.98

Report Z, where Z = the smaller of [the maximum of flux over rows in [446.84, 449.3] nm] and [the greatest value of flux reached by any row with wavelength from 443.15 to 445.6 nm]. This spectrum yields 20.8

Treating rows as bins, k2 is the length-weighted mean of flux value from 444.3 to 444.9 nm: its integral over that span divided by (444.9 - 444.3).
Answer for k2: 20.0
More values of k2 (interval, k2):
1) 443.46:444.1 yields 18.8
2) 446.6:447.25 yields 20.0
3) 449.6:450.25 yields 20.8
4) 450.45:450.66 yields 22.0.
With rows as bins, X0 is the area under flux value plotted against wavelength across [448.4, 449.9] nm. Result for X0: 31.1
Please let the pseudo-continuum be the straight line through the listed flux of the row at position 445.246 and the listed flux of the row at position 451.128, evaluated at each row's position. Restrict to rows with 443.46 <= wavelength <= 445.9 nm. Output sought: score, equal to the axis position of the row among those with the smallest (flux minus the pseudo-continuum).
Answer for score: 445.862 nm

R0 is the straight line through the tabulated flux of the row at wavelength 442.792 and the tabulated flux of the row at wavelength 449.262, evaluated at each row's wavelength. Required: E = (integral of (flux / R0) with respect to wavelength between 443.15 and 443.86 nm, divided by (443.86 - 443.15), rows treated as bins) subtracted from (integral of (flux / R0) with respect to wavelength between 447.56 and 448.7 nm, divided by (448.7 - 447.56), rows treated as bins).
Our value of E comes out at 0.10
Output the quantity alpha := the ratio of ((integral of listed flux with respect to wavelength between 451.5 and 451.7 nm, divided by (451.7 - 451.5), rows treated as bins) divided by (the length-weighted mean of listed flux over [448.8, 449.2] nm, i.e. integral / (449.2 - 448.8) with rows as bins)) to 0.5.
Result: 2.09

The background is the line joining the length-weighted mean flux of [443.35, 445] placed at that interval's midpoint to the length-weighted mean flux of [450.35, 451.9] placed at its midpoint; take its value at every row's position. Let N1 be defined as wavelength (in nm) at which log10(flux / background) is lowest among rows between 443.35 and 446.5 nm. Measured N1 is 446.067 nm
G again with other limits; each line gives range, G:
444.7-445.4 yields 445.349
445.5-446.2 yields 446.170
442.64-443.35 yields 443.302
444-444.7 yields 444.631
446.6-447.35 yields 447.301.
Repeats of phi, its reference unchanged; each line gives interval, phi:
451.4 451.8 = 0.99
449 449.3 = 1.07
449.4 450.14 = 1.04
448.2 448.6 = 0.97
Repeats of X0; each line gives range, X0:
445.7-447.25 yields 29.5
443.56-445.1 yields 30.1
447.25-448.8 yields 32.7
